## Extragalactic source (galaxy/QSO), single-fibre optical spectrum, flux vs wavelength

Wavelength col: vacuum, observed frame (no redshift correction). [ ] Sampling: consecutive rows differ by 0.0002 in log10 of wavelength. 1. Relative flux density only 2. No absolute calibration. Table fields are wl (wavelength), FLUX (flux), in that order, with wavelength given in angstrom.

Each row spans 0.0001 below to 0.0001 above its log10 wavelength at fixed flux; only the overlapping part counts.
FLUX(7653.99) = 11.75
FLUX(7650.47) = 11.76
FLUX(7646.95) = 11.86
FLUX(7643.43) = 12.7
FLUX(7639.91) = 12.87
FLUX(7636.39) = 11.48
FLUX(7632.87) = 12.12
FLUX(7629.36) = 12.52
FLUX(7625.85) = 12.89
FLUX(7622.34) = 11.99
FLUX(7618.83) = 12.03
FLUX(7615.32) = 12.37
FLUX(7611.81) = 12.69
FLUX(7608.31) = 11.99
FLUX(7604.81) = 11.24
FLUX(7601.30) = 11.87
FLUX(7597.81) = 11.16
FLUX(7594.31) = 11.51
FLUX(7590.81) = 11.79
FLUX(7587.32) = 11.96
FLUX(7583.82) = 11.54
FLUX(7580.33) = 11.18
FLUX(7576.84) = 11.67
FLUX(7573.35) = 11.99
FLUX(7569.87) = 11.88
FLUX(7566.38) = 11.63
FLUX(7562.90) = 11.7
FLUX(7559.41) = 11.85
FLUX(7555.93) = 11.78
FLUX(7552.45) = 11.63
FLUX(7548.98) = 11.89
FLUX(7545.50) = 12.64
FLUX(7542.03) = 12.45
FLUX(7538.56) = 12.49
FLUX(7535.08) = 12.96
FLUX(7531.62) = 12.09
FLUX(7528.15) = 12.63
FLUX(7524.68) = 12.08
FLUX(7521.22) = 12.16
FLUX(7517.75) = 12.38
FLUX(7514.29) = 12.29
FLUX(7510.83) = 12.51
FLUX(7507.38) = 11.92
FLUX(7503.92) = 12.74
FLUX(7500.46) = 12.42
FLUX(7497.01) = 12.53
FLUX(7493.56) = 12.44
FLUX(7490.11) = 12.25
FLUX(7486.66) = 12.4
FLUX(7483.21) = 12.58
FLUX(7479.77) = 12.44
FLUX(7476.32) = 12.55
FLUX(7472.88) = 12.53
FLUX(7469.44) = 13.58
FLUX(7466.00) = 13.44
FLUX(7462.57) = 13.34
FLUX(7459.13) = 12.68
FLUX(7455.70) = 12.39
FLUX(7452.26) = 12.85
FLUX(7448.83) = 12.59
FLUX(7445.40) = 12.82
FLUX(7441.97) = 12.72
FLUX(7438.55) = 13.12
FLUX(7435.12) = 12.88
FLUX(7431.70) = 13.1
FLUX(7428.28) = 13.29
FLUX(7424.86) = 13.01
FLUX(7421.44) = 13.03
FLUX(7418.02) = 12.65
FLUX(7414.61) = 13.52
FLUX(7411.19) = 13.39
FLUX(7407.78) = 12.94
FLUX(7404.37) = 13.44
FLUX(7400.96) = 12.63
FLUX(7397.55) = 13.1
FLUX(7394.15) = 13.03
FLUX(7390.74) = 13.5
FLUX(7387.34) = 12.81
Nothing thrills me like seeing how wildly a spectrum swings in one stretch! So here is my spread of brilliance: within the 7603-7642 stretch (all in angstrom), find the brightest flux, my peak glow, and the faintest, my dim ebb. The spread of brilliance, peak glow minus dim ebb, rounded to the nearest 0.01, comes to 1.65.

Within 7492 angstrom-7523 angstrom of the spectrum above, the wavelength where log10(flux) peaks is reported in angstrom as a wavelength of 7503.92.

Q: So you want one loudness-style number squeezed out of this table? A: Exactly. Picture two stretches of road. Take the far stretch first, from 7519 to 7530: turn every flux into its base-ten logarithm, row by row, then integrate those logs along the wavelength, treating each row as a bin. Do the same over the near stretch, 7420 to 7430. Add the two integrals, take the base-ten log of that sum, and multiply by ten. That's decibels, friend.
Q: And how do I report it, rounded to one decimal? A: 13.6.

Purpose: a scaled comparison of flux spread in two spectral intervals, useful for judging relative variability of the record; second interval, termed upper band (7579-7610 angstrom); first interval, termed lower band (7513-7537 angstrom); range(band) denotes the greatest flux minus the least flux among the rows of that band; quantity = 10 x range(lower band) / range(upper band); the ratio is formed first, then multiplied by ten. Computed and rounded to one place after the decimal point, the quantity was 10.6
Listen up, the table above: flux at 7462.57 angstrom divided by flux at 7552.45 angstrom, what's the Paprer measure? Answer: 1.15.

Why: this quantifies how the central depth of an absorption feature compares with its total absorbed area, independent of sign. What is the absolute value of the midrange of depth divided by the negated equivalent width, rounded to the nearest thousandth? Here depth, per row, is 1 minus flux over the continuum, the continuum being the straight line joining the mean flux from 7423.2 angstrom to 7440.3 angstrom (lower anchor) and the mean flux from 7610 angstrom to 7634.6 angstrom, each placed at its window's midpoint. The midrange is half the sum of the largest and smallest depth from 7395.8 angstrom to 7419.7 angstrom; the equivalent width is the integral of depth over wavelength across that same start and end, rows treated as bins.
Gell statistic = 0.053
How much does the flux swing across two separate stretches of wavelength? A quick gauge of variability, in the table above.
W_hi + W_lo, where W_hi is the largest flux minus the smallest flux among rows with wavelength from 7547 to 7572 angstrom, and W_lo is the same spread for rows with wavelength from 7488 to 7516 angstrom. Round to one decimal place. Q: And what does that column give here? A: 1.1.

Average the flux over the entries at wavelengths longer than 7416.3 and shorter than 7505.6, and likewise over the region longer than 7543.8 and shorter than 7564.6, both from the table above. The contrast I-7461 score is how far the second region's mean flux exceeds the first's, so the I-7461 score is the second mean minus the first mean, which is -0.87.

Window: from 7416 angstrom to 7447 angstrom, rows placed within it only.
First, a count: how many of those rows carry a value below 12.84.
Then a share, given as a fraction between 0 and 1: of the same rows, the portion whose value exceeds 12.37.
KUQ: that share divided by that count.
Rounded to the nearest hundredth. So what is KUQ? 0.33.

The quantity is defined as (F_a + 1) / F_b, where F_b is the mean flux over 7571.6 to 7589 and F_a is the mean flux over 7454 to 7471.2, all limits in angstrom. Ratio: 1.21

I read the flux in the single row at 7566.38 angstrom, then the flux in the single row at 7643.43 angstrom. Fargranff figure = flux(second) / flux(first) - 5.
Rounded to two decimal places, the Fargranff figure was -3.91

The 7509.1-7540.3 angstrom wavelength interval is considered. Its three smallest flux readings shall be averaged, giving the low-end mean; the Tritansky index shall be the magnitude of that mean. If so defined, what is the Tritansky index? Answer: 12.1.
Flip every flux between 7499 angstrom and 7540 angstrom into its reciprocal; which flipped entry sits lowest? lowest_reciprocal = 0.0772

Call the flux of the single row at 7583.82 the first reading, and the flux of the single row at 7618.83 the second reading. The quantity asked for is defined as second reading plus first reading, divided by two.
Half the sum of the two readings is 11.8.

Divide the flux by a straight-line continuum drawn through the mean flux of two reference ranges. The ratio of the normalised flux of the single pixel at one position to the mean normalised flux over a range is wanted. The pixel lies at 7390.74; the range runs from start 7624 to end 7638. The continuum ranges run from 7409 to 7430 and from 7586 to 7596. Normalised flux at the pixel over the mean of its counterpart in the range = 0.94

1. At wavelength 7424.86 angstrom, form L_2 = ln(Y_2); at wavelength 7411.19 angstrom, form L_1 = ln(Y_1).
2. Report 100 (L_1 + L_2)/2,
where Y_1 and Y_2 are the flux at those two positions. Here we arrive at 258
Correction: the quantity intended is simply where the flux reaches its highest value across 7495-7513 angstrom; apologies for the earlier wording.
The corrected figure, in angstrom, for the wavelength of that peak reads 7503.92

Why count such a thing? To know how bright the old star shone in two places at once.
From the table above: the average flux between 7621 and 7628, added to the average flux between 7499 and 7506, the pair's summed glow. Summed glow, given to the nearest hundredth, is 25.02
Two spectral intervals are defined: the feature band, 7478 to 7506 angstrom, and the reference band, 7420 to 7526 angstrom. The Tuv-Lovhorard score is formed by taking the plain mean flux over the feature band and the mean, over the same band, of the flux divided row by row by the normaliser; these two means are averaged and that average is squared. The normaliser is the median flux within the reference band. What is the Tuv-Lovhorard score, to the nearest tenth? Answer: 45.3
